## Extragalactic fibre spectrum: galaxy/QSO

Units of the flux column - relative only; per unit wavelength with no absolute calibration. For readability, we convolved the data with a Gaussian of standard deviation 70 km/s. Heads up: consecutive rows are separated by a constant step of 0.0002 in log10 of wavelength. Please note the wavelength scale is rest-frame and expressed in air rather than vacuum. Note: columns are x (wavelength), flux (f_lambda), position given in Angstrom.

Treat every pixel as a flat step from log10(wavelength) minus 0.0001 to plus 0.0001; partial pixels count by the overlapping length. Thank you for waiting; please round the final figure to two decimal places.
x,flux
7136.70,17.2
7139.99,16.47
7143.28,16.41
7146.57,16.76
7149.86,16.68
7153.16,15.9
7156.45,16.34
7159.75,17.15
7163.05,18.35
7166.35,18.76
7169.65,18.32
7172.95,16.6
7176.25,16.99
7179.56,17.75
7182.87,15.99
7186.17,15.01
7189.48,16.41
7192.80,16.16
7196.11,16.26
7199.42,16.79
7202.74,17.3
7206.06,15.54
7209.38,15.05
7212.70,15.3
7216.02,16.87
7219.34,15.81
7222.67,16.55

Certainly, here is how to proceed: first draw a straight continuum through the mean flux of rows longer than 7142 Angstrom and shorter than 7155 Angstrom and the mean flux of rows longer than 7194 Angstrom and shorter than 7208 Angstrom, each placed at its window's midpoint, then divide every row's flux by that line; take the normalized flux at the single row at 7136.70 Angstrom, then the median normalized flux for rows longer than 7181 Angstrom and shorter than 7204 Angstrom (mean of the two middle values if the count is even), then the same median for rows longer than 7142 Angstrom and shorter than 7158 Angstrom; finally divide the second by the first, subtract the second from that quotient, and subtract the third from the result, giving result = -1.04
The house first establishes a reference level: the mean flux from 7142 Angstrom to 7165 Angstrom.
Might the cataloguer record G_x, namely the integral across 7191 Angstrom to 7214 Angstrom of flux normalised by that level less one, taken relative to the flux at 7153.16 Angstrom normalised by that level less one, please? 19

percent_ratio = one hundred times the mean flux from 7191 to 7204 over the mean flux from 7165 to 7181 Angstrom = 94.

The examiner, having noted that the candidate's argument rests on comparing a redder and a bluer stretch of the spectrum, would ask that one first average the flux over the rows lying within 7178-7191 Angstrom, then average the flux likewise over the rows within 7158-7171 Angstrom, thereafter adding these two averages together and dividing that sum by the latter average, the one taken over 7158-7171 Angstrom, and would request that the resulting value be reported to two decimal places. 1.90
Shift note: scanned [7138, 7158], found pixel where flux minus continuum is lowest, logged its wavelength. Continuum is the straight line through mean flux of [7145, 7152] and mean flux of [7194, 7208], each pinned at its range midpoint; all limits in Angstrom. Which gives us 7153.16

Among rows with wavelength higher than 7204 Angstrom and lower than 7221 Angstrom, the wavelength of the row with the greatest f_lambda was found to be 7216.02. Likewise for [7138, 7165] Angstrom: 7163.05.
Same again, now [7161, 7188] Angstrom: 7166.35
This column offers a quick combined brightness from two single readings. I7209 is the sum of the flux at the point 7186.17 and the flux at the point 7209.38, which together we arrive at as 30.1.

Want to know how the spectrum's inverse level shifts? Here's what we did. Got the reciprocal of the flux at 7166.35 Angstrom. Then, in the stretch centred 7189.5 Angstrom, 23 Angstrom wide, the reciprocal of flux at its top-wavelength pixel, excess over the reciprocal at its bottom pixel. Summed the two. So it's 0.057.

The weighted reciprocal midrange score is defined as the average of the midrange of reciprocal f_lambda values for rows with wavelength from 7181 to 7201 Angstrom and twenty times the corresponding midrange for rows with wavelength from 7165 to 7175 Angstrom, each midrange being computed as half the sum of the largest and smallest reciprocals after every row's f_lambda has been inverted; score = 0.599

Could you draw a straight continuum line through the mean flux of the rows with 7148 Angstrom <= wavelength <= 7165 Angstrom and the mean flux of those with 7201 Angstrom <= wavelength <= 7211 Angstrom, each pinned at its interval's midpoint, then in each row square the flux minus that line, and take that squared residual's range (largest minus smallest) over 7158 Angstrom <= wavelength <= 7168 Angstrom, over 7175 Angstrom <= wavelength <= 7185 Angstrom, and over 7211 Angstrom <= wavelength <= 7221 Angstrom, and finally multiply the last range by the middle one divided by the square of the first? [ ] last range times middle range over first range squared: 0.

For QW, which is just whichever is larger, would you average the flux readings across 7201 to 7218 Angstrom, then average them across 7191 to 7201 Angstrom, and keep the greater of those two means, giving 16.4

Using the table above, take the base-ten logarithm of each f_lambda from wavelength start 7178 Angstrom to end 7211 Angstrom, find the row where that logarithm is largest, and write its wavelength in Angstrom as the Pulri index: 7179.56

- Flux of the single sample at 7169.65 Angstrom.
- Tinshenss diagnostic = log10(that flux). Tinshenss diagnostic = 1.26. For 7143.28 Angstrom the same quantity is 1.22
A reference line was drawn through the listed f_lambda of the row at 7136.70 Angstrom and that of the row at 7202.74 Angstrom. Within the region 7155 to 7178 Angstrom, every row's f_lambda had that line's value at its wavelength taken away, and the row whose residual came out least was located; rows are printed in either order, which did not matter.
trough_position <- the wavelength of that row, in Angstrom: 7156.45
